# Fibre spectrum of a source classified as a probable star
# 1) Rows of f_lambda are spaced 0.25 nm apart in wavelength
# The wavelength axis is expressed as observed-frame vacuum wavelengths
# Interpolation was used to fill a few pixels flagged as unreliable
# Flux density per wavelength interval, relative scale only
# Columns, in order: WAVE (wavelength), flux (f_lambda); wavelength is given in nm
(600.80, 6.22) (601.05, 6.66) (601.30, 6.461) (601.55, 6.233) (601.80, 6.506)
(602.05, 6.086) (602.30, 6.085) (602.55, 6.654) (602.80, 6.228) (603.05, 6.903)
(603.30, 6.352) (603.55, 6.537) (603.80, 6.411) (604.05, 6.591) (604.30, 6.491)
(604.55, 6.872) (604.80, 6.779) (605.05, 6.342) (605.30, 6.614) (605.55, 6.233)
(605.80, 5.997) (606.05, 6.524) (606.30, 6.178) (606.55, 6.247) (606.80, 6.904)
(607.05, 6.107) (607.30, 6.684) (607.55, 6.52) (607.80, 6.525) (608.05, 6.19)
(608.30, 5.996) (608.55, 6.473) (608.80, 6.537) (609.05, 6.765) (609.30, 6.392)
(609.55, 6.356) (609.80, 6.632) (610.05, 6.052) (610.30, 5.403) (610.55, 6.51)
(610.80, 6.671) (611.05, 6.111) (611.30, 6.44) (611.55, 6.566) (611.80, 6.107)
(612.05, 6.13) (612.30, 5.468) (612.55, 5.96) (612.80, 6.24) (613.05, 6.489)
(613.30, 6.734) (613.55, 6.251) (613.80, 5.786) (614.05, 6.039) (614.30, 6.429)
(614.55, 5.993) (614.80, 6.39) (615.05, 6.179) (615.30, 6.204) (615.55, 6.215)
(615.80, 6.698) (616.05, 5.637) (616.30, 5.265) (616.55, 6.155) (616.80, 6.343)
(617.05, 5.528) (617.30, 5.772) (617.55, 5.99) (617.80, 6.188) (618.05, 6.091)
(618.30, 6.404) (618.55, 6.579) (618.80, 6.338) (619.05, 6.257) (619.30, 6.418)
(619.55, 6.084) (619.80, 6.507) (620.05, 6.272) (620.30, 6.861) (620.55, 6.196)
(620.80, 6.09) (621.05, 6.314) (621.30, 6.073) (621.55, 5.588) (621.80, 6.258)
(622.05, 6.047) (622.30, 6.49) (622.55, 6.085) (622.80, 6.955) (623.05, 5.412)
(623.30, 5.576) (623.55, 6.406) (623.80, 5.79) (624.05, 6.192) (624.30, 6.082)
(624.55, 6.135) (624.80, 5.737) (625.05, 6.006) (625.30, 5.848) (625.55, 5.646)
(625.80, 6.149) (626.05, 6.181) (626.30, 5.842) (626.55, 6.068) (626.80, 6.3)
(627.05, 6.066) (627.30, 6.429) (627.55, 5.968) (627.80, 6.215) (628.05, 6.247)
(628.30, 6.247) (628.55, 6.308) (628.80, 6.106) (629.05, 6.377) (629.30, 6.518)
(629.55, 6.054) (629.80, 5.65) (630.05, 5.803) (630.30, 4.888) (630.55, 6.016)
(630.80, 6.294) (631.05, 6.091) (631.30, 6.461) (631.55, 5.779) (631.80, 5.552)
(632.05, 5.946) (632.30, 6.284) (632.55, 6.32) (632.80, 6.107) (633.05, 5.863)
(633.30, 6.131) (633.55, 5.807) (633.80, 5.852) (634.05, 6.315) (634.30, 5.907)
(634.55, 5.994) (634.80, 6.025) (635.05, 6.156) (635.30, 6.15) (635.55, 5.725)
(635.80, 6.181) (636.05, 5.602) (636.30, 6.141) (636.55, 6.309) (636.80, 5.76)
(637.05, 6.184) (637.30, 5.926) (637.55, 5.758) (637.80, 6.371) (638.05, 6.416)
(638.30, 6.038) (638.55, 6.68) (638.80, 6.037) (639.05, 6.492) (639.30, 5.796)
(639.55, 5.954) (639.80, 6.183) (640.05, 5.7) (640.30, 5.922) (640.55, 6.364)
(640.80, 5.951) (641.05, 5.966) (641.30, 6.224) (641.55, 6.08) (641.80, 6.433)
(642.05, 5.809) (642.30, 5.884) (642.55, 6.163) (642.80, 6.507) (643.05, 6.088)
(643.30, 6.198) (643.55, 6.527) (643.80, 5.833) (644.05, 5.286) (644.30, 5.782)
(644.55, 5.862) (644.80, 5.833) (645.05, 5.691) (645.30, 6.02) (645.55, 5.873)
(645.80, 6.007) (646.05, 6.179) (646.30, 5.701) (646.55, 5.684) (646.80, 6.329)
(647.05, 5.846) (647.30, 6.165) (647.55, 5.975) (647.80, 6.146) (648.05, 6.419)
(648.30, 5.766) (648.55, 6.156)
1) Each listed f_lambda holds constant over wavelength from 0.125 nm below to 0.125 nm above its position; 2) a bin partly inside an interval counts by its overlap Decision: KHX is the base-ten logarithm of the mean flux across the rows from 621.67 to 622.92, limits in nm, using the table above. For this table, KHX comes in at 0.804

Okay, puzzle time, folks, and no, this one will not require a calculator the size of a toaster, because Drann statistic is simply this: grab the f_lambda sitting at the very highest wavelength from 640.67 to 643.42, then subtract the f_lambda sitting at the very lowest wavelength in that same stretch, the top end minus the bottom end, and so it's 0.25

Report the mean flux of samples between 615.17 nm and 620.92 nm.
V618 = 6.18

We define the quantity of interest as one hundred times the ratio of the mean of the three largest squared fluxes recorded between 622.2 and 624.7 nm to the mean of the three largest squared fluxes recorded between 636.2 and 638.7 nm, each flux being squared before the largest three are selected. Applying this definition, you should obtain 104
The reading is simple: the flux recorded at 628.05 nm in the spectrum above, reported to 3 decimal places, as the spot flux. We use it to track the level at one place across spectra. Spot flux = 6.247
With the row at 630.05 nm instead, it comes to 5.803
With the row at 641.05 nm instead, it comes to 5.966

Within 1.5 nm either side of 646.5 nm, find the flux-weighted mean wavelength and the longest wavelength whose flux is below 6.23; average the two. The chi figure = 647.12 nm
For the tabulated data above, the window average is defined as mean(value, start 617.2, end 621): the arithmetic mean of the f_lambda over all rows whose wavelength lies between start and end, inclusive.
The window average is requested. 6.27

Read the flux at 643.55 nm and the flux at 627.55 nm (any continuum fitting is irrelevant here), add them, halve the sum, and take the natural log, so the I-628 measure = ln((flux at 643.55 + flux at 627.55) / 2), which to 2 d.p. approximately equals 1.83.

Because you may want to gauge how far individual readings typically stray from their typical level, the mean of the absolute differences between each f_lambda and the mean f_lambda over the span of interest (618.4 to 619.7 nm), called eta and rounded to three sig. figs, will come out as 0.132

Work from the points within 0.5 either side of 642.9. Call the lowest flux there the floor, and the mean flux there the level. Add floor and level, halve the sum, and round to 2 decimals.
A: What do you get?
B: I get 6.16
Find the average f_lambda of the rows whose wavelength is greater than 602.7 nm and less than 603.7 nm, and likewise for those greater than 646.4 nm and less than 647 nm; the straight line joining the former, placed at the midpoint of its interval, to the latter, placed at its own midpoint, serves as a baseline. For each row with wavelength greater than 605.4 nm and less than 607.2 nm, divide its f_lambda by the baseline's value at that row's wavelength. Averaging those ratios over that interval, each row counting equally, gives 0.98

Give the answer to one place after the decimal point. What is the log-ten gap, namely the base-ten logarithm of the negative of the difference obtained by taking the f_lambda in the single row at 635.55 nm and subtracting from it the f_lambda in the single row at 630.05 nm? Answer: -1.1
